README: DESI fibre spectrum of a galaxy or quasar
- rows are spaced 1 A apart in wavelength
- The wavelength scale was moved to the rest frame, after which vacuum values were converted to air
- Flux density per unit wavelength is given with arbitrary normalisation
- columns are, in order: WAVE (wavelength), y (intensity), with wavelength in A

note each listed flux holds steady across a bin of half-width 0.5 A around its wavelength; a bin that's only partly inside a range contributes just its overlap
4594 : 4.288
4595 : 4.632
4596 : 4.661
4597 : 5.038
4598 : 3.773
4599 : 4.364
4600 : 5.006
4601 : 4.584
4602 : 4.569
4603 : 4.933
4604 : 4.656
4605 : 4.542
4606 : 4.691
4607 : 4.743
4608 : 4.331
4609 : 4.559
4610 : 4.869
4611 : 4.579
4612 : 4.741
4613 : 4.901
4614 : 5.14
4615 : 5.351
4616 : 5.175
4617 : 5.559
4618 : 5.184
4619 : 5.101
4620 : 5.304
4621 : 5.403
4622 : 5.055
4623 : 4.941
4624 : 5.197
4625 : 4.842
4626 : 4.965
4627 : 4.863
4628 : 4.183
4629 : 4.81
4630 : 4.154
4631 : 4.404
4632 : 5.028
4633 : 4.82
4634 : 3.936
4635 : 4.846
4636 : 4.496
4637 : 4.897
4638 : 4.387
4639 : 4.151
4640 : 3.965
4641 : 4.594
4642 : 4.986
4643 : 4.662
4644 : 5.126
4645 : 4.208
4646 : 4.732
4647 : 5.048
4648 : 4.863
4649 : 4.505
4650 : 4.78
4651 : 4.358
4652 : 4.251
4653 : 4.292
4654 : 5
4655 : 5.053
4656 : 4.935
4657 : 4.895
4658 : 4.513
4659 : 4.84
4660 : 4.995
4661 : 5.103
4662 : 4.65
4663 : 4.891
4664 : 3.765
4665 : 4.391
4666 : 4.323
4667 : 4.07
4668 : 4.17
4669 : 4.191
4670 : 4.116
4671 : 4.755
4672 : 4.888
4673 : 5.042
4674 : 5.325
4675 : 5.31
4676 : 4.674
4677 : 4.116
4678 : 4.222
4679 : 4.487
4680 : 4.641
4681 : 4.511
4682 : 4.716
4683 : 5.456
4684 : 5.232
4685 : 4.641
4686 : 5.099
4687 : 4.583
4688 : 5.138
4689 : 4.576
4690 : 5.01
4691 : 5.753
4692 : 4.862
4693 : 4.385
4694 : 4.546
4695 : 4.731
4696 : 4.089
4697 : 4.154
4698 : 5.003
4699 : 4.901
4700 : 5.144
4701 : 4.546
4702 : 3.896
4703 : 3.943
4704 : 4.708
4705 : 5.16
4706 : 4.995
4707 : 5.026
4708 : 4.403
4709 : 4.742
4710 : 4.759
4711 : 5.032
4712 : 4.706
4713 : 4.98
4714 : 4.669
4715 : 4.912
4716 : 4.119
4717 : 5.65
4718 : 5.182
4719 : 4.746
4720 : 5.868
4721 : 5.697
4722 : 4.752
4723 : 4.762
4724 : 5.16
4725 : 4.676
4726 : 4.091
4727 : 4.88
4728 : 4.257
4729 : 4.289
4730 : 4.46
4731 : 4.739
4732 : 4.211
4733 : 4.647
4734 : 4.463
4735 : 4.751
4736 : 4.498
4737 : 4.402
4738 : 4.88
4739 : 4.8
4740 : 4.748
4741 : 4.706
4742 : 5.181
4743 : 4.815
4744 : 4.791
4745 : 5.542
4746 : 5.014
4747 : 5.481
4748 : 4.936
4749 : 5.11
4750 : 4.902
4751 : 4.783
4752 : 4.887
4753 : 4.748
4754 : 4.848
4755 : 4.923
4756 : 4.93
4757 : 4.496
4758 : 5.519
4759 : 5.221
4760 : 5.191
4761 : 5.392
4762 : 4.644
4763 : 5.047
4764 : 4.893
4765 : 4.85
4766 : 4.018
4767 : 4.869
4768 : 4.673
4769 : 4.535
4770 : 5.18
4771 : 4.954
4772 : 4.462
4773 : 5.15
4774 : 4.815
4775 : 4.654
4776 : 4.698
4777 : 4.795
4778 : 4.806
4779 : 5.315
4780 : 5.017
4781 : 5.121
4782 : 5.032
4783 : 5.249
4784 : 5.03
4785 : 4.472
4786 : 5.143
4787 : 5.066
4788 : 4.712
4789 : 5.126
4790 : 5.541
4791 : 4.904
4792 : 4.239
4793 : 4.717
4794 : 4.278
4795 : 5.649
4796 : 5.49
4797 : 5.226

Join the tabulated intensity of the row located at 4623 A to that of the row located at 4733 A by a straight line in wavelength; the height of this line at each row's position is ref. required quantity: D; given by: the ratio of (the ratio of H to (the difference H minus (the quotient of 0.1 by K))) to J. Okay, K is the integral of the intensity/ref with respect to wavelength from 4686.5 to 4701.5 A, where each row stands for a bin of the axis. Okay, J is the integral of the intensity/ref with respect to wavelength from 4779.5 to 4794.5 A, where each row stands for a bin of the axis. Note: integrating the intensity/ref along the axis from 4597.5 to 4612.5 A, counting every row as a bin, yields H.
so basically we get 0.0612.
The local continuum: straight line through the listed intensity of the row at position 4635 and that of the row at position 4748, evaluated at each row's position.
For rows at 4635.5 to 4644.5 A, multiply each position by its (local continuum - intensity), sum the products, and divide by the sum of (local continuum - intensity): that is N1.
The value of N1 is 4638.6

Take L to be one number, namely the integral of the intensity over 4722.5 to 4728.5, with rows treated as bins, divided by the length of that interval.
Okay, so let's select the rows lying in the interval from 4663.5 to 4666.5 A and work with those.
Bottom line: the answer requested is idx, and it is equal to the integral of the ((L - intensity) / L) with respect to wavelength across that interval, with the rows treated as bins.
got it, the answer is 0.3 A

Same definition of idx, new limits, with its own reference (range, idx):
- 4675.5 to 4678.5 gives 0.2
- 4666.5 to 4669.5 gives 0.3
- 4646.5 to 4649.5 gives -0.1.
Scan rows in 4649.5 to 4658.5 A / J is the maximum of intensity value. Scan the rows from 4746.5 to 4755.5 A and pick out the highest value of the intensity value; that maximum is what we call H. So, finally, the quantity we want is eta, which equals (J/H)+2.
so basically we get 2.922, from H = 5.481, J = 5.053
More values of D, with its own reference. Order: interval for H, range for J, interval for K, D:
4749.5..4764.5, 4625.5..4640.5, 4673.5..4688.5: 0.0724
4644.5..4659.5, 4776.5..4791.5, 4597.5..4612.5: 0.0599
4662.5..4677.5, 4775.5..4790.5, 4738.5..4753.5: 0.0601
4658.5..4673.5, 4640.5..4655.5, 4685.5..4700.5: 0.0692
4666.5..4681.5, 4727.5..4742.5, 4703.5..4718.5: 0.0673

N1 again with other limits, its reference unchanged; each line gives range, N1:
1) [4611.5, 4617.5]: 4615.8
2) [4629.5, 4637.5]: 4632.5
